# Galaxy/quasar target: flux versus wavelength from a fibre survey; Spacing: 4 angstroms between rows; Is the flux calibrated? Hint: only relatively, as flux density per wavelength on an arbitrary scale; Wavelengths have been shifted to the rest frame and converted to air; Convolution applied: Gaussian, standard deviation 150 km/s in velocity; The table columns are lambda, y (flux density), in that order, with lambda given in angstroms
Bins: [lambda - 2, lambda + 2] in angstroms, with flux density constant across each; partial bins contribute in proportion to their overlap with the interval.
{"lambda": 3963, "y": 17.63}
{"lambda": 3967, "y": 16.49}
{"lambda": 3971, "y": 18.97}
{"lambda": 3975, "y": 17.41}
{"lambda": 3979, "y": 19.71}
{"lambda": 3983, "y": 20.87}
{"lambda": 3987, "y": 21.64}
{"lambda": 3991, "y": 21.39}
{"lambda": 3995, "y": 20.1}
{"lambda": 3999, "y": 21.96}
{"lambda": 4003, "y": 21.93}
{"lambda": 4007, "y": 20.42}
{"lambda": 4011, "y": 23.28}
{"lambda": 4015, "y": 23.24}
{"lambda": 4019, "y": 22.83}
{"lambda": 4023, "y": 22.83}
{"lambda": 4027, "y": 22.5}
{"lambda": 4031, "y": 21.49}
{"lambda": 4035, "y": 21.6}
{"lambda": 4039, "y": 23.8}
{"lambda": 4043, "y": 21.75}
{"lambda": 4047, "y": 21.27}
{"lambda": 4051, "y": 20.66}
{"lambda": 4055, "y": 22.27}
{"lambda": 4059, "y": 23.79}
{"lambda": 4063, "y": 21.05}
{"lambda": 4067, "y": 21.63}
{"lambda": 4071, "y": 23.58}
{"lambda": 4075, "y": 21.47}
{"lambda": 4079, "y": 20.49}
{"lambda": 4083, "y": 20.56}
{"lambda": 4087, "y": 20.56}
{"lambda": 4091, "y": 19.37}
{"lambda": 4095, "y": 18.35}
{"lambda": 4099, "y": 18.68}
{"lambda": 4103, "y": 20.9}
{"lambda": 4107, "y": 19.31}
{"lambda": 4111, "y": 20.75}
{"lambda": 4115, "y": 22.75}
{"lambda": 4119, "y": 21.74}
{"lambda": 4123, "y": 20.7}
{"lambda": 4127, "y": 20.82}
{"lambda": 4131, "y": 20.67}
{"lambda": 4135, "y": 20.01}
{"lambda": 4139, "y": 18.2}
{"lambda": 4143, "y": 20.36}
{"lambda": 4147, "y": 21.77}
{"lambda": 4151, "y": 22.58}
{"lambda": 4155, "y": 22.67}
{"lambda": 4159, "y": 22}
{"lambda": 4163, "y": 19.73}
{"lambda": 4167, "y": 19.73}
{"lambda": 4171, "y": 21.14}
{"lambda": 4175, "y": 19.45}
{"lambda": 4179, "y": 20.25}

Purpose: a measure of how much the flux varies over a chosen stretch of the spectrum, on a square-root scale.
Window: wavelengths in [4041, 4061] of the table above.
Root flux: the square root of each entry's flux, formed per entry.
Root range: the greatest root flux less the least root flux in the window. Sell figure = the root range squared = 0.11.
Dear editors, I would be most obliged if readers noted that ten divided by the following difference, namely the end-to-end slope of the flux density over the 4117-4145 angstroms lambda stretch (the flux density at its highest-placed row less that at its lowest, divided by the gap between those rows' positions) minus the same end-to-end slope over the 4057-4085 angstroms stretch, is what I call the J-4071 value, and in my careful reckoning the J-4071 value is 130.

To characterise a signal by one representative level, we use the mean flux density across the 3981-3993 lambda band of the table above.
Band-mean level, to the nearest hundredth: 21.30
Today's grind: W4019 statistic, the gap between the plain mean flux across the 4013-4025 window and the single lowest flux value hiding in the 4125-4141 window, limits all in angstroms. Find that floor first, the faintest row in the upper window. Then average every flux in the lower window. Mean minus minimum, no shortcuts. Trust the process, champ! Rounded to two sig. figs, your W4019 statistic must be 4.8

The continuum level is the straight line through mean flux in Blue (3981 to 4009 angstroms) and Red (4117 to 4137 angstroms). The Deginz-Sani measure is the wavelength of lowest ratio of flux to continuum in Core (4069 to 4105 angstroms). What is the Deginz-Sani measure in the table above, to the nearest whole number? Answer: 4095 angstroms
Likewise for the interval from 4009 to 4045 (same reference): 4031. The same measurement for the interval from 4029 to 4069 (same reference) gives 4051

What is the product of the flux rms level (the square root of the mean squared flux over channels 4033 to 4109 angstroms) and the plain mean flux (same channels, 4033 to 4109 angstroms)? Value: 447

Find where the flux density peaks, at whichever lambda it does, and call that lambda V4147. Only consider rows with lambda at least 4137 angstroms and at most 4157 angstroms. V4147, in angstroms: 4155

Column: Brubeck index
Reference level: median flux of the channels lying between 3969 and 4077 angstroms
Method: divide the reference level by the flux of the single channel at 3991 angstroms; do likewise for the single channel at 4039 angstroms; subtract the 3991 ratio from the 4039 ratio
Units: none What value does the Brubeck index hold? -0.10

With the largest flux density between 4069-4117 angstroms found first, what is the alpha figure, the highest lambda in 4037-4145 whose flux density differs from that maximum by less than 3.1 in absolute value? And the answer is 4131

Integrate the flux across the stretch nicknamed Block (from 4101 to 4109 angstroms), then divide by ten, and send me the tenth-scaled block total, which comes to 16.1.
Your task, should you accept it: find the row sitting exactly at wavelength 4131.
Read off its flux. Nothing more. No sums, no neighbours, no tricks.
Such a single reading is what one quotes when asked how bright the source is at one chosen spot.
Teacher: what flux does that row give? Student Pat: 20.67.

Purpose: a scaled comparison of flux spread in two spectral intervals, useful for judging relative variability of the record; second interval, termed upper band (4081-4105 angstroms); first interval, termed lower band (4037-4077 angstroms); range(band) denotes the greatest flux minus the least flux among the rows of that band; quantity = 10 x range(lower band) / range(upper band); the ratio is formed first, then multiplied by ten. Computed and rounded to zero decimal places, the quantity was 12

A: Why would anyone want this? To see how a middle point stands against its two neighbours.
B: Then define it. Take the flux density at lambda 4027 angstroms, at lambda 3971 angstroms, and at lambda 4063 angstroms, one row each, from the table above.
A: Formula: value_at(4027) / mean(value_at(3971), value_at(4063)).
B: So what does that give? 1.12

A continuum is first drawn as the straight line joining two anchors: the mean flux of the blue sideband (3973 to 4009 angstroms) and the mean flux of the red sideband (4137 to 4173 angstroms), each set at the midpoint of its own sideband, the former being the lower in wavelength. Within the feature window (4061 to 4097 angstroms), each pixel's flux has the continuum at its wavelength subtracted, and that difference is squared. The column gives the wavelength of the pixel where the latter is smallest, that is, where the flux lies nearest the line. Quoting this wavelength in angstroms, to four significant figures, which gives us 4083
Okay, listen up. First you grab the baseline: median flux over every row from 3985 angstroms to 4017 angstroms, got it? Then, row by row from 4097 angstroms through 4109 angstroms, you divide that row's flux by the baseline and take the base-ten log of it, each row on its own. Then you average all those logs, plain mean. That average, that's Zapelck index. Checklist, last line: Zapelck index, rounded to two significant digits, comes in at -0.046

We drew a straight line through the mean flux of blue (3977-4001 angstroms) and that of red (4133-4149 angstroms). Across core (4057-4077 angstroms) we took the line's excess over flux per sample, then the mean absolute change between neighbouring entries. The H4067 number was 1.8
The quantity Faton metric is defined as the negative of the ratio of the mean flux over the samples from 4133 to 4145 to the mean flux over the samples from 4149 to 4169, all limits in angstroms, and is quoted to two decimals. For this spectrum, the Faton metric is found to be -0.91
